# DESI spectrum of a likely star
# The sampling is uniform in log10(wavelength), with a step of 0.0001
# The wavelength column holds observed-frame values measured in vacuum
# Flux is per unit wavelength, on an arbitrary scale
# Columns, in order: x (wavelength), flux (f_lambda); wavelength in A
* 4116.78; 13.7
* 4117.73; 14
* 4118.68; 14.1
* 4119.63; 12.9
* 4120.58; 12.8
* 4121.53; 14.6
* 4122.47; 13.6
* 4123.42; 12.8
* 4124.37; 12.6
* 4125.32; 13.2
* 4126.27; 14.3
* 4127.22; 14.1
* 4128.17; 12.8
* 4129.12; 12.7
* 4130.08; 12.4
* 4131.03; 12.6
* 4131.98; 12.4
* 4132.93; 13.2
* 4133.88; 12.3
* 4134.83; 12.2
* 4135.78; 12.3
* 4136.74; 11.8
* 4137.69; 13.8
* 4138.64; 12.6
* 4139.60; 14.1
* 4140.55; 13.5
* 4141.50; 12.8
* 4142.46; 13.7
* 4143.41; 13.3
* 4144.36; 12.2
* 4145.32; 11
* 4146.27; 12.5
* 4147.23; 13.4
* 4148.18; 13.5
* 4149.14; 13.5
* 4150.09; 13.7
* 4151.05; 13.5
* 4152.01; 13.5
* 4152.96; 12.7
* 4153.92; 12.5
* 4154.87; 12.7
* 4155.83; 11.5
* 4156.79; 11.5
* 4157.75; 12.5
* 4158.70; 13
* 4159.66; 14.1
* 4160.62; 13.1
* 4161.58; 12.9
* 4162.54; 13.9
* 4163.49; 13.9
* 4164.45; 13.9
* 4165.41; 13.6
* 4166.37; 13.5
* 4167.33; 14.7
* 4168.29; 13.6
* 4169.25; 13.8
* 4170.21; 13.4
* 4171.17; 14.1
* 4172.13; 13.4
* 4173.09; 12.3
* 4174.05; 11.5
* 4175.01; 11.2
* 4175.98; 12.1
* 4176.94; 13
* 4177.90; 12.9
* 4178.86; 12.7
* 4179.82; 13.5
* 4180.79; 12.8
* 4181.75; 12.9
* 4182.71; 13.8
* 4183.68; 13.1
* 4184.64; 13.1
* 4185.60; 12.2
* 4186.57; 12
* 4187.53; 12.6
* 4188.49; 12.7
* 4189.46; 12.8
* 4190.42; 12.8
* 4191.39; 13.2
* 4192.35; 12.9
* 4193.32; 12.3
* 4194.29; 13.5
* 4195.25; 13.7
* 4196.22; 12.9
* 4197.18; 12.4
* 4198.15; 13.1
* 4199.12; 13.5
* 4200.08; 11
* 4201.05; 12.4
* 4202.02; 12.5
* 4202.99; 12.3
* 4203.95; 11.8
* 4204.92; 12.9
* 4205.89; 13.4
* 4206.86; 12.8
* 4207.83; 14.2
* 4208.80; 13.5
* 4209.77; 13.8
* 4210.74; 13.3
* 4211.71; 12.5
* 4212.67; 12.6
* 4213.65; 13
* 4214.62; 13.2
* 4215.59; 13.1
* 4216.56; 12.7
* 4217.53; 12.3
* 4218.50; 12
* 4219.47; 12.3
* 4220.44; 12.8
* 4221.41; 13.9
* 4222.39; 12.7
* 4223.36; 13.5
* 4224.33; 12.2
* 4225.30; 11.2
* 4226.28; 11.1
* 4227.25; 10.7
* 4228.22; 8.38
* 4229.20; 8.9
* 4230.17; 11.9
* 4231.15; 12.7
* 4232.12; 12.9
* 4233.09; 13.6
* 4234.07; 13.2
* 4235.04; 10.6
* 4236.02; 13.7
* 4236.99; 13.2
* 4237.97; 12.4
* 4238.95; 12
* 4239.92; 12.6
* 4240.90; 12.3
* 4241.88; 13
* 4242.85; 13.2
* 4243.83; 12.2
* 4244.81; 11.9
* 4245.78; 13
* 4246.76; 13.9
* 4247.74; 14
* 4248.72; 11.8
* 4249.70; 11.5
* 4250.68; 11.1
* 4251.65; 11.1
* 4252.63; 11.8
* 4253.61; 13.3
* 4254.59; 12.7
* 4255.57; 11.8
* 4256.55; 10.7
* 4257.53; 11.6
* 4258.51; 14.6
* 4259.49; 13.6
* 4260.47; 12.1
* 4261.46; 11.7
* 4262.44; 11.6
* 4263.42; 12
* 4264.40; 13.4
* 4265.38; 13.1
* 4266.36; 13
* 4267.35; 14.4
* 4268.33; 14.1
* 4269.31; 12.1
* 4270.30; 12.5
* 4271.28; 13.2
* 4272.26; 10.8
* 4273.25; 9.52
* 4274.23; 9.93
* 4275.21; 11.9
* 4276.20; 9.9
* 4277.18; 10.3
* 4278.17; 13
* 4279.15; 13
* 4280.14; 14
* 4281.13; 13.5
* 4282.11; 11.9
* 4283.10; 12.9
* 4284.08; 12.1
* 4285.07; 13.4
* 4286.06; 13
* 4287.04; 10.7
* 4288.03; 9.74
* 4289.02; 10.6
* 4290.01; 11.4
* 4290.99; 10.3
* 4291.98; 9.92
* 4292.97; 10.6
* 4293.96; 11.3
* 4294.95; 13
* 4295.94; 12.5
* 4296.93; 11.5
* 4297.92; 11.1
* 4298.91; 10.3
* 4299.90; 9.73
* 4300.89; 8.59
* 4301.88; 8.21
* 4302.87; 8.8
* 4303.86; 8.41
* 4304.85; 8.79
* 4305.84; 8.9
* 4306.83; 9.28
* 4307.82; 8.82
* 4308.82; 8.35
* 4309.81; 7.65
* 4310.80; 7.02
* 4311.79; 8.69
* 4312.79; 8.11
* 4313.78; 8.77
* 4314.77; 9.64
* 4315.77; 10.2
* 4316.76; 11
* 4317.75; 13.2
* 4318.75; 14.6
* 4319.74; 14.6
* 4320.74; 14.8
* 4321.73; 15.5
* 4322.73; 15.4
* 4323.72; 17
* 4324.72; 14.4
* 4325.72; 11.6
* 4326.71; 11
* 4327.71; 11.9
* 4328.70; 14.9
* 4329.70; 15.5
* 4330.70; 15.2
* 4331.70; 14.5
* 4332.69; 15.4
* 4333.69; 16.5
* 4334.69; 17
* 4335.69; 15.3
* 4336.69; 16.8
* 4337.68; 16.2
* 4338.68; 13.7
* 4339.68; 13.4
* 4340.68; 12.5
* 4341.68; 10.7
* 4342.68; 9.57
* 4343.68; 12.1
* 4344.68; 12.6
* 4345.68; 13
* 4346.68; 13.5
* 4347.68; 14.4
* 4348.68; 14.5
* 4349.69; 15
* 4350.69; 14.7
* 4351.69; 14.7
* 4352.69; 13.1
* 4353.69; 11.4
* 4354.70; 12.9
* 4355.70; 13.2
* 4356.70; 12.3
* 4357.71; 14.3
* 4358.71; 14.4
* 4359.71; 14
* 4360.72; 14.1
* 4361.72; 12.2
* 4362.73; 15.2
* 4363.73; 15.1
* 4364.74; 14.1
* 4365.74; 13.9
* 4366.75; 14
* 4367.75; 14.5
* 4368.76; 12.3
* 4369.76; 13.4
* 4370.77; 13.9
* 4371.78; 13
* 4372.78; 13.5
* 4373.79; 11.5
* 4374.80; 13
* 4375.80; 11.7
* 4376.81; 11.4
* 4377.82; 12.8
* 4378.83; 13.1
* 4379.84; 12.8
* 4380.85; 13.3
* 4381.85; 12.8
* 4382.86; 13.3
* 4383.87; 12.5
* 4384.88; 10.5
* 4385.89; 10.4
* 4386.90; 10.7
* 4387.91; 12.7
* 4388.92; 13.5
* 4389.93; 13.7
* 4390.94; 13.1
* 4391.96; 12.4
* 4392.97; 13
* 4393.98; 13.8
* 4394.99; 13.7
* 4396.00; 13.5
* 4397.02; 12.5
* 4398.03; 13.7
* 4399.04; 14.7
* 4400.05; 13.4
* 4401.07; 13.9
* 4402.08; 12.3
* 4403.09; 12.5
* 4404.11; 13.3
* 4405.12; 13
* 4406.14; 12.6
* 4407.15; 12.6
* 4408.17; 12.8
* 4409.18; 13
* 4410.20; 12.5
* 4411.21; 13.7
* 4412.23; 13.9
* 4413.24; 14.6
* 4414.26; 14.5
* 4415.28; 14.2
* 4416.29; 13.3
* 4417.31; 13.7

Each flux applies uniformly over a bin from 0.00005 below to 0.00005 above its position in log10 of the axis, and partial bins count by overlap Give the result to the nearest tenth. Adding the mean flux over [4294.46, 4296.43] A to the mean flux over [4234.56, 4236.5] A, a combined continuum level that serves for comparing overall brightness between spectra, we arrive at 24.9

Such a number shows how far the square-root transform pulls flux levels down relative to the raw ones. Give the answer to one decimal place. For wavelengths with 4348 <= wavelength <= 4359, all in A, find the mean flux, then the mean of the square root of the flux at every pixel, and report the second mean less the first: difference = -10.0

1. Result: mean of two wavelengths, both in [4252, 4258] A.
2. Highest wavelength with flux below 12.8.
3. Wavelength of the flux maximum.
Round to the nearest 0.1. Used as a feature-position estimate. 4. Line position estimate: 4255.6 A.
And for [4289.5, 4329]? 4325.7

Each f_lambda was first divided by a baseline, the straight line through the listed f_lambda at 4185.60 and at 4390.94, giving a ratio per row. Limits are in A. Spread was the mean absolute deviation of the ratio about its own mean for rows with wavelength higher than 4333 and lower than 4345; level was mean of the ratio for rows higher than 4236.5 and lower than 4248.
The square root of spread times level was 0.41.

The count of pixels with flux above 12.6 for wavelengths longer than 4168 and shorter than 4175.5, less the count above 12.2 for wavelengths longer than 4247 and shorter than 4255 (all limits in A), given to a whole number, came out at 2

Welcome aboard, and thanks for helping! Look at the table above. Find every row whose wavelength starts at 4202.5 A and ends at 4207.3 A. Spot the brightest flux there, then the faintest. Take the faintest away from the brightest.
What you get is 1.6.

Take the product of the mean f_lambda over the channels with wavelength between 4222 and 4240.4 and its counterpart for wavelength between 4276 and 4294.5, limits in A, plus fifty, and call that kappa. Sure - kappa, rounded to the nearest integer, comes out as 190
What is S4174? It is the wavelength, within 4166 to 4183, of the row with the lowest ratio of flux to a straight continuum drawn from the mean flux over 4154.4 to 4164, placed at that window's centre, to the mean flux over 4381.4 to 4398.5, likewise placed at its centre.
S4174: 4175.01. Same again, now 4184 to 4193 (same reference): 4186.57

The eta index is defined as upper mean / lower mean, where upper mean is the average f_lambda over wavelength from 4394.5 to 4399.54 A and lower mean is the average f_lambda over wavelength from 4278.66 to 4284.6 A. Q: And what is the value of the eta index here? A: 1.06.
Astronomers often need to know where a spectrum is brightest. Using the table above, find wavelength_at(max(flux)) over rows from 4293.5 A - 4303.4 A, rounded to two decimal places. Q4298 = 4294.95 A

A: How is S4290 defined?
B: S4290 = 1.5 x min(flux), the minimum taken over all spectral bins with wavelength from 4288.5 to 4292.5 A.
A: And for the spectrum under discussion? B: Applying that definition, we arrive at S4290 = 14.9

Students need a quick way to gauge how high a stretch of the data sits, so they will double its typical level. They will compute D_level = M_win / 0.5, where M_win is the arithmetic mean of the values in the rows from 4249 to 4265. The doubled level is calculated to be 24.3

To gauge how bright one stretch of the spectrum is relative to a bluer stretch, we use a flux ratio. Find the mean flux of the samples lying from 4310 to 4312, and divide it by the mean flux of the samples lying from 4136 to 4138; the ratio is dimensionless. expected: 0.61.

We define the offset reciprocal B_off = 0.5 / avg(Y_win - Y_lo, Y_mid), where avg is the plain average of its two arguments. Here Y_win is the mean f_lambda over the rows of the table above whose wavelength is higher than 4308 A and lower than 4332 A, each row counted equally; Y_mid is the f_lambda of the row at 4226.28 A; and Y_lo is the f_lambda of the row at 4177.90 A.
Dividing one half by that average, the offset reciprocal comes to 0.10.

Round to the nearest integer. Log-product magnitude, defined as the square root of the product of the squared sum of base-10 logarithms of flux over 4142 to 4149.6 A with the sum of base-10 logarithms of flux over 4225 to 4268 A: 61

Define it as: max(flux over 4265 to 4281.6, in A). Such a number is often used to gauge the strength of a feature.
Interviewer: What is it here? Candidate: 14.4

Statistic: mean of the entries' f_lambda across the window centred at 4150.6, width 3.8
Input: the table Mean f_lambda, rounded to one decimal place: 13.6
